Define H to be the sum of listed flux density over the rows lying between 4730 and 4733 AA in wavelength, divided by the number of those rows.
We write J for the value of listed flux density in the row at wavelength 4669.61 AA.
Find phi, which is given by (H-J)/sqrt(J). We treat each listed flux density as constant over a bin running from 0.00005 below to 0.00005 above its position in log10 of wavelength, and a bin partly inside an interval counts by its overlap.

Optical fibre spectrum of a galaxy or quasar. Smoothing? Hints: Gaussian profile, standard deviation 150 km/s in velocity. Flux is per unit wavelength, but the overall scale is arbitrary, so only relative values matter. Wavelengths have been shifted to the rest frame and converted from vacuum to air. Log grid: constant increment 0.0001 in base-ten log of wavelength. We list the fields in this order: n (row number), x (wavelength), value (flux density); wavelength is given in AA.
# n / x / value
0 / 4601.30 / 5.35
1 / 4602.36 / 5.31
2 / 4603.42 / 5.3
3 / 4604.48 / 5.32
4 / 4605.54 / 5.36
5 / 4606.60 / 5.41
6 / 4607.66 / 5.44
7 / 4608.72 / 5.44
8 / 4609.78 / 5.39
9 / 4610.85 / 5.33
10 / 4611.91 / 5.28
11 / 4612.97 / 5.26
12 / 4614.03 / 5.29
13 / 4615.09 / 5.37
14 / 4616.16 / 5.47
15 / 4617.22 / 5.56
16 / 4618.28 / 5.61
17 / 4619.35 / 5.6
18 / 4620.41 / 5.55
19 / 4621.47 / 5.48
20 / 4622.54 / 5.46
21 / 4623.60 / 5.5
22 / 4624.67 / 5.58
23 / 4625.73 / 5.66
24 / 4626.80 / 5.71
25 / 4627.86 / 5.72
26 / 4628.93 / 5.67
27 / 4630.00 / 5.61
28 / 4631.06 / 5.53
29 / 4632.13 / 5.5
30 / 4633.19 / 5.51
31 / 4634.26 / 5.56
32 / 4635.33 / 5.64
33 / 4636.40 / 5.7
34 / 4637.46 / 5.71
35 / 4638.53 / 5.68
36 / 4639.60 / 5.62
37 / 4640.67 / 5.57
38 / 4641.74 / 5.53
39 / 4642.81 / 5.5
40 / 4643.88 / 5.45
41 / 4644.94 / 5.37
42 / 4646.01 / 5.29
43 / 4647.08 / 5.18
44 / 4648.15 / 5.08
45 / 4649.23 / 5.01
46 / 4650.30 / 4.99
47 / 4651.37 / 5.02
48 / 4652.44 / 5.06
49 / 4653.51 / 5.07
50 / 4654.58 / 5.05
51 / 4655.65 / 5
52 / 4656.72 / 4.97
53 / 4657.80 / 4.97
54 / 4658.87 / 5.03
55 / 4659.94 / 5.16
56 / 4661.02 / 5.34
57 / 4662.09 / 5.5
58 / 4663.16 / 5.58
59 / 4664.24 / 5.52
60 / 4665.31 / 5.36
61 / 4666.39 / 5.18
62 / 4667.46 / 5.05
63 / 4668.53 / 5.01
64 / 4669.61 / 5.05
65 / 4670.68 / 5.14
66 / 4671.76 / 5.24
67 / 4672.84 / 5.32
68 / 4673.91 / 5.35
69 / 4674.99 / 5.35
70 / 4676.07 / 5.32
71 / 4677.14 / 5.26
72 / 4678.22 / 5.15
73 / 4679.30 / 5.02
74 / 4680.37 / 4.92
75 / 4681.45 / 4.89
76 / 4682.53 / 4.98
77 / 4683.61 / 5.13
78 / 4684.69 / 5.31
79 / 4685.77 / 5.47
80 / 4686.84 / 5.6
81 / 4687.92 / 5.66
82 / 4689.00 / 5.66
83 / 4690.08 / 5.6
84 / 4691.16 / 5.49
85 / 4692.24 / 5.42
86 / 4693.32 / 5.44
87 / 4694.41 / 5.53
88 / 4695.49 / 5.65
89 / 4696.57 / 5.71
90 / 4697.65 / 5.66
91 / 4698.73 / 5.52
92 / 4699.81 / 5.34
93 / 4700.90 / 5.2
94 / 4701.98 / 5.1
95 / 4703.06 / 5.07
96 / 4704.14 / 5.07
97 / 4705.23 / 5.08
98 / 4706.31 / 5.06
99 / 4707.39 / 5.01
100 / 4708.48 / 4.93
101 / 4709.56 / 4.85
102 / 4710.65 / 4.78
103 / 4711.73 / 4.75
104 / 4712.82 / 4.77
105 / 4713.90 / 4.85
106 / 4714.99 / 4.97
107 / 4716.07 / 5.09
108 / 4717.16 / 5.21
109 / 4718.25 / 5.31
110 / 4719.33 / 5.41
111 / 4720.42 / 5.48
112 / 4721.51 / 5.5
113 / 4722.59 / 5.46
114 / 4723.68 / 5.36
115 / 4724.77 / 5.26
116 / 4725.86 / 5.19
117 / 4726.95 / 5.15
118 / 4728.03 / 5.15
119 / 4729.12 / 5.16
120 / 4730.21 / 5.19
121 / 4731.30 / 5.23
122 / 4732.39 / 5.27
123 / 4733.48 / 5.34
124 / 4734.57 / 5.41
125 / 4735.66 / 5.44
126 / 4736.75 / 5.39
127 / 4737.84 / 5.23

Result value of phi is 0.08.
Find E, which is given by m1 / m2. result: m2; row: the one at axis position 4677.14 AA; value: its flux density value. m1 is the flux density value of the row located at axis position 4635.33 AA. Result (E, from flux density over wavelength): 1.07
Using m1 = 5.64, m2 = 5.26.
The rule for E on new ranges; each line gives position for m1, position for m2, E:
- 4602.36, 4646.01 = 1.00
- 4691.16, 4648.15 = 1.08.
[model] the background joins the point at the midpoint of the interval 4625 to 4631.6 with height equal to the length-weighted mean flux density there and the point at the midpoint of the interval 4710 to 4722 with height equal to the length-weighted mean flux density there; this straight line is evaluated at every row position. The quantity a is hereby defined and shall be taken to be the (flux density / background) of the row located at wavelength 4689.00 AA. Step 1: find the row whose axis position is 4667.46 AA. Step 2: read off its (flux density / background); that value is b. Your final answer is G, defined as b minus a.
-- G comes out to -0.14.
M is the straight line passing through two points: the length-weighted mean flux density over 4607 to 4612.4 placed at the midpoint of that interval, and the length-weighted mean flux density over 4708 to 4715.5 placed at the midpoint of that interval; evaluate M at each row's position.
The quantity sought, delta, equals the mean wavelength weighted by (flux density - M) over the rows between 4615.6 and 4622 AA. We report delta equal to 4618.9 AA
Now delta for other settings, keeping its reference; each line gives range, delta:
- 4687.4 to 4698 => 4692.9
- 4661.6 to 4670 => 4663.5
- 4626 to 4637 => 4631.5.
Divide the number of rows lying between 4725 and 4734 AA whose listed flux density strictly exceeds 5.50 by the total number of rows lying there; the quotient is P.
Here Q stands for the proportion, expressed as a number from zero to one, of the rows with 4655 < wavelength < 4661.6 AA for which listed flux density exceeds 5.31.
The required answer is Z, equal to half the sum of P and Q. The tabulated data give 0.1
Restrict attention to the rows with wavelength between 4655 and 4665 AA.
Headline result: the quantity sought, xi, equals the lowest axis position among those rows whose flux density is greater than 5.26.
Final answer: 4661.02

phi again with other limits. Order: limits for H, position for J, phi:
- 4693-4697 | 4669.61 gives 0.24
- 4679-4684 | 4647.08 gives -0.08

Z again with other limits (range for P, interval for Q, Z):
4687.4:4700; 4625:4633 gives 0.8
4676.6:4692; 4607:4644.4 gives 0.6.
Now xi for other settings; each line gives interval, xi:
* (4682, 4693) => 4684.69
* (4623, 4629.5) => 4623.60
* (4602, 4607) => 4602.36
